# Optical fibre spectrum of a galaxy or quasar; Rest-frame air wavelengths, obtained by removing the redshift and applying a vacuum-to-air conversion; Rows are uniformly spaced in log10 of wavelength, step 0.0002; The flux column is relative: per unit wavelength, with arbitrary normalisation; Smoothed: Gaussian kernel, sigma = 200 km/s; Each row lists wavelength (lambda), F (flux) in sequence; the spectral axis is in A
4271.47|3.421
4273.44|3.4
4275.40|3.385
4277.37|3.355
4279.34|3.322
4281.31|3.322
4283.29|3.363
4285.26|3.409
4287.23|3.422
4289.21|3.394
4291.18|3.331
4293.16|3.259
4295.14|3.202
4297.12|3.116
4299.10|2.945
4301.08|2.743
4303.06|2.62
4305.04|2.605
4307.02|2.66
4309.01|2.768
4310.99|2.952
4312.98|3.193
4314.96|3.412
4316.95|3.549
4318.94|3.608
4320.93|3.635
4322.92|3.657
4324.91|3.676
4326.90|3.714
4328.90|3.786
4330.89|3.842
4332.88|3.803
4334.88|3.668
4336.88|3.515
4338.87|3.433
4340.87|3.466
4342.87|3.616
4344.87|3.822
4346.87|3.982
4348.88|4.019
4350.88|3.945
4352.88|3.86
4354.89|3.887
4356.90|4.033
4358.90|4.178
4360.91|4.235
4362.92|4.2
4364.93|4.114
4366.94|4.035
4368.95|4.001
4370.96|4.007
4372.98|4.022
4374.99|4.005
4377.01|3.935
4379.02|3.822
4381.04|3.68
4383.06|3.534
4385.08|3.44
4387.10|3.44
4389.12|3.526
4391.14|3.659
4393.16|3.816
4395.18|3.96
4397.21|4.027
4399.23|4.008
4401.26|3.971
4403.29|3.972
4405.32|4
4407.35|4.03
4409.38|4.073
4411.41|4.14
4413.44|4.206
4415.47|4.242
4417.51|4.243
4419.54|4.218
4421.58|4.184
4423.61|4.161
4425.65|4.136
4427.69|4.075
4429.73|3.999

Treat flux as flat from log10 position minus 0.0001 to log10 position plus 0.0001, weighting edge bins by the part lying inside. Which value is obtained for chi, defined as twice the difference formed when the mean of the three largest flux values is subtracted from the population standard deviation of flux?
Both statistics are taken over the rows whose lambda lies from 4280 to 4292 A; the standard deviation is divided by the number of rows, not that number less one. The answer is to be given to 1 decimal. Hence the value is -6.7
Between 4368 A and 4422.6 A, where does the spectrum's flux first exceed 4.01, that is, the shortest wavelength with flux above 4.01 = 4372.98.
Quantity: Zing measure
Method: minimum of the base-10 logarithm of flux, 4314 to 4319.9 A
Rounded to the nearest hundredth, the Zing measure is 0.53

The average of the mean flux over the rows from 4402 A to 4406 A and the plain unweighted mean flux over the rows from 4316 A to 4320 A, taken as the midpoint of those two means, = 3.8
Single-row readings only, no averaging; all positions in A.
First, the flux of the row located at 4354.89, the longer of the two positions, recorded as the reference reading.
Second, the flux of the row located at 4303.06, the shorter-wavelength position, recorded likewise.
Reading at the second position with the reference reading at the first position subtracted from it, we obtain -1.3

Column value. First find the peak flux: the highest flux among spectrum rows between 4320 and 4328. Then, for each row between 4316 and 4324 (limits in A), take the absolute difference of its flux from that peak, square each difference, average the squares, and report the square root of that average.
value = 0.11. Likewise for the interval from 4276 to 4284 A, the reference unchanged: 0.37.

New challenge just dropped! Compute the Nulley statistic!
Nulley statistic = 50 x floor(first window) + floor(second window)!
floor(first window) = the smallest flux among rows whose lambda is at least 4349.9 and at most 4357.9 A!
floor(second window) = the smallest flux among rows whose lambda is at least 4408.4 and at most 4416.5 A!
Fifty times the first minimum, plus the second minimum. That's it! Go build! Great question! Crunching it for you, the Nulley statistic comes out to 197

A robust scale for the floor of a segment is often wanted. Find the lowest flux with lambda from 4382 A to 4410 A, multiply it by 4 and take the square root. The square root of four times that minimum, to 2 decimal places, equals 3.71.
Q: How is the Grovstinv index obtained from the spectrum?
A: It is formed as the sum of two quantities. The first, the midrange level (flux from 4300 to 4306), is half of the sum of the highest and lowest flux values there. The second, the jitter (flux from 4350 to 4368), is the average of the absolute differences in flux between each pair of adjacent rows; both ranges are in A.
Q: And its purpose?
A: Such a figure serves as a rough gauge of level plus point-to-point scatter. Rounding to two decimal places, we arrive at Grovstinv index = 2.76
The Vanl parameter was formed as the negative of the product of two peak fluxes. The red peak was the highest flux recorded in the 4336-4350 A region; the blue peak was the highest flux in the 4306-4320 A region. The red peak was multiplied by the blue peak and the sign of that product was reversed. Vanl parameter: -14.5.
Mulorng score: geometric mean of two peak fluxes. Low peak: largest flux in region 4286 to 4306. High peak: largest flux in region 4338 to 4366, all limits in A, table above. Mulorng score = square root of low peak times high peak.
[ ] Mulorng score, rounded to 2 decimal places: 3.81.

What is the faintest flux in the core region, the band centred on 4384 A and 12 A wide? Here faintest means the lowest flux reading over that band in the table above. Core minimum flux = 3.44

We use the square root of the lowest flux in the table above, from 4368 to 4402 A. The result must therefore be 1.85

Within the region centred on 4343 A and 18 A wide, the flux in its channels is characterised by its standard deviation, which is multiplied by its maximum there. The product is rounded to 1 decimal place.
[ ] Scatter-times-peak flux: 0.9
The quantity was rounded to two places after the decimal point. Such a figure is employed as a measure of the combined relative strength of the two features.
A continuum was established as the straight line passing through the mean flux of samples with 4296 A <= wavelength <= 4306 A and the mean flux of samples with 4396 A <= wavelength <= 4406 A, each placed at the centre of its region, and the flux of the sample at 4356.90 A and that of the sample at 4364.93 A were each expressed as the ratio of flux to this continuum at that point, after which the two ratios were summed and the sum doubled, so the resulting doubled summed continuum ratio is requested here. 4.63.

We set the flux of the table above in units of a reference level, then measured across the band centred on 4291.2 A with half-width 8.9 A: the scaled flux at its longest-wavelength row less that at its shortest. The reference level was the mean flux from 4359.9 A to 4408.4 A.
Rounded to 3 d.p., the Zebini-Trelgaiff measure -0.107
